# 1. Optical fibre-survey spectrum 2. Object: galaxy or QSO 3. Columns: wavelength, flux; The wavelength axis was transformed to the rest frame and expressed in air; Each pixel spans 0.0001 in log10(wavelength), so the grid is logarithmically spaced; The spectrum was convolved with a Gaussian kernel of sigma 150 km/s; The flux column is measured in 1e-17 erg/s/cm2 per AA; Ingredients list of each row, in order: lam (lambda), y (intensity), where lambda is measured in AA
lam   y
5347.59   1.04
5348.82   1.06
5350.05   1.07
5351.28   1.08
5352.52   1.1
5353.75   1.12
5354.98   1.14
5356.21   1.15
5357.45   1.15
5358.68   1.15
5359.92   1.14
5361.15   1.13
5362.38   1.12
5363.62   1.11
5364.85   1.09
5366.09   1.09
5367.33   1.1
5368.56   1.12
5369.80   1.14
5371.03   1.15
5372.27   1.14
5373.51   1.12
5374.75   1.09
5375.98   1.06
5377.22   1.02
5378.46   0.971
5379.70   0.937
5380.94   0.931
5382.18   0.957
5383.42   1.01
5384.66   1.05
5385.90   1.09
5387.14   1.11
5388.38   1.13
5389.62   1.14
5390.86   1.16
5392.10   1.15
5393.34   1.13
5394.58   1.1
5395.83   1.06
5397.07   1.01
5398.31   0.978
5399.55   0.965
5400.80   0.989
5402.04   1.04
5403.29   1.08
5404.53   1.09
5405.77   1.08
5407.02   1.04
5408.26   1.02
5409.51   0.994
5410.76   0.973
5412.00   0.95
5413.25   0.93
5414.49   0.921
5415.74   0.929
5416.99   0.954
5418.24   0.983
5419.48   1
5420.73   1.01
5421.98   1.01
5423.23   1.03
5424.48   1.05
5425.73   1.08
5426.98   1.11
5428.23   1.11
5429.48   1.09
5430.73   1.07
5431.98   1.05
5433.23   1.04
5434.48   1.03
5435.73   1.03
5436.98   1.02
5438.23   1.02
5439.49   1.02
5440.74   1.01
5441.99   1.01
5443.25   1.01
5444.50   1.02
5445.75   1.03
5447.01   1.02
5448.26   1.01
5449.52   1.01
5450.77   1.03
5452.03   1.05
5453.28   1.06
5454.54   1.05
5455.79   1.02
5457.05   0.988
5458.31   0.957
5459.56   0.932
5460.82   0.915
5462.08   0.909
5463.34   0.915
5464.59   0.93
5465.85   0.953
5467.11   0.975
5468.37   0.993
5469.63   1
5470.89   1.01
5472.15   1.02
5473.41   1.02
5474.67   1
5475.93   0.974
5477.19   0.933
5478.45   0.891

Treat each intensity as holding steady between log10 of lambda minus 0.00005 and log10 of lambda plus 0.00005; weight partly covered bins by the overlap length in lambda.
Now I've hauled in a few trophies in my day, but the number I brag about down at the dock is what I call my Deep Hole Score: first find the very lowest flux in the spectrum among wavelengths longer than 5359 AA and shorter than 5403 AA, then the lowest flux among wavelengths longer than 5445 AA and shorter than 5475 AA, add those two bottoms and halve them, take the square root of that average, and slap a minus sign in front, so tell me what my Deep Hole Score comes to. -0.9592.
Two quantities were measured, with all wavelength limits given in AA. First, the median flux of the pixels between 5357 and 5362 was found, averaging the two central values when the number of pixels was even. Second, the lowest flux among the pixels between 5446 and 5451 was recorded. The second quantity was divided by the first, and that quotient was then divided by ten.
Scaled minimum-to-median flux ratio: 0.088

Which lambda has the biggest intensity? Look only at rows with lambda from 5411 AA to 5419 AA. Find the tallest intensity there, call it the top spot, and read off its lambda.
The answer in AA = 5418.24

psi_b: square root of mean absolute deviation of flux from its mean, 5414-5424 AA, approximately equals 0.184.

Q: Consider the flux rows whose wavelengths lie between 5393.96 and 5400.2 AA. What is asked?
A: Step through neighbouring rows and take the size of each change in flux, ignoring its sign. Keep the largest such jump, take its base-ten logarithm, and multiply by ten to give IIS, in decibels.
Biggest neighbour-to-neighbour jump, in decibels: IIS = -13.0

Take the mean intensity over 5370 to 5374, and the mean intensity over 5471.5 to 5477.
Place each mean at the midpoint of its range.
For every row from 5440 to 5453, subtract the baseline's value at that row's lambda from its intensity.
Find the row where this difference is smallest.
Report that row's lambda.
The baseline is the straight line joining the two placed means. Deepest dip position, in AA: 5440.74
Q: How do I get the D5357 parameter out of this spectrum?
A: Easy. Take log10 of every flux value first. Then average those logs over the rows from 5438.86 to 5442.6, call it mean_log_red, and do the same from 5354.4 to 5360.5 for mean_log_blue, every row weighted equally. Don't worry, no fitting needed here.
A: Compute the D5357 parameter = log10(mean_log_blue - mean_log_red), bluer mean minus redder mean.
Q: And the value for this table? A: -1.3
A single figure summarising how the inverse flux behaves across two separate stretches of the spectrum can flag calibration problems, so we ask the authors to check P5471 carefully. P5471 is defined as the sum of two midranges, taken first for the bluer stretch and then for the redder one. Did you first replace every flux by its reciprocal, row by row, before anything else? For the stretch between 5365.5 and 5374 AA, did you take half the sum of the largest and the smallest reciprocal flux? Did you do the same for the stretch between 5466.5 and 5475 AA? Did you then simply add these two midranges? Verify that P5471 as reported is 1.90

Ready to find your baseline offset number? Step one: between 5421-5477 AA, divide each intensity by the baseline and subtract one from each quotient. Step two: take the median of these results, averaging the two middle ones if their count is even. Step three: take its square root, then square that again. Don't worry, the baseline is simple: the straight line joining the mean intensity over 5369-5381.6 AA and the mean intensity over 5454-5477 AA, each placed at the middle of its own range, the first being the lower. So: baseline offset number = 0.03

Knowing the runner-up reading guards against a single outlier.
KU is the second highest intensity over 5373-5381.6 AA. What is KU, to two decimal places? 1.09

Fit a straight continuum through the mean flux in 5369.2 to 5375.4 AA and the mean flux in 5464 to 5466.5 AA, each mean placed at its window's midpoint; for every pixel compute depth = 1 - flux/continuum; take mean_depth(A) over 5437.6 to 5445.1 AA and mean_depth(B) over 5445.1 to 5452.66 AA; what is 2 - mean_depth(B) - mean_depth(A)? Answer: 2.08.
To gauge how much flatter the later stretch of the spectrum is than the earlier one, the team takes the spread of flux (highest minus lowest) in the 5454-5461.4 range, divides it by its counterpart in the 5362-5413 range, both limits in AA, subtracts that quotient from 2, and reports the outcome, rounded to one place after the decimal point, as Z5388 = 1.4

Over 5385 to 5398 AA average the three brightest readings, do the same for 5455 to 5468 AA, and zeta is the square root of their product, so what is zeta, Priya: 1.069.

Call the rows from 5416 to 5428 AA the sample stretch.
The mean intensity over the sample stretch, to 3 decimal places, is 1.025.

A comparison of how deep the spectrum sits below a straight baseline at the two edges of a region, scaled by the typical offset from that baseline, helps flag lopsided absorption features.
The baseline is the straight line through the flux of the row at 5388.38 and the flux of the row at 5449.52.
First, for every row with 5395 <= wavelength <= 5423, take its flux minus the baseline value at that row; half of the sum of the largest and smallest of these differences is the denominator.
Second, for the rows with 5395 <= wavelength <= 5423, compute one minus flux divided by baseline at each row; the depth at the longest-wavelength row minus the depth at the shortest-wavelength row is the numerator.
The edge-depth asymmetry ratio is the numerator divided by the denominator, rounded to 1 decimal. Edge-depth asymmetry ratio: 0.0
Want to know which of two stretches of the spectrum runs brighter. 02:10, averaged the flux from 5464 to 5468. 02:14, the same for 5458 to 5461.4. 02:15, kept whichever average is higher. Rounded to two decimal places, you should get 0.95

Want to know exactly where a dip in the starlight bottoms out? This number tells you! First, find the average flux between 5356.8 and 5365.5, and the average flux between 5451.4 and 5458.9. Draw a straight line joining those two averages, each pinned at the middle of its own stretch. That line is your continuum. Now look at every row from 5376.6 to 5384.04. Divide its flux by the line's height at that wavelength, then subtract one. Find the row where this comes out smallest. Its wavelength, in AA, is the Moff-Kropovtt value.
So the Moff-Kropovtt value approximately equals 5380.94 AA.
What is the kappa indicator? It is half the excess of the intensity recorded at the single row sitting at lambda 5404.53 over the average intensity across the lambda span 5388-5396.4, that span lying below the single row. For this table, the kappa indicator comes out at -0.017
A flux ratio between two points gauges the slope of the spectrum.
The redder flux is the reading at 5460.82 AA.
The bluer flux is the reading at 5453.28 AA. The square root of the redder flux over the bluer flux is 0.93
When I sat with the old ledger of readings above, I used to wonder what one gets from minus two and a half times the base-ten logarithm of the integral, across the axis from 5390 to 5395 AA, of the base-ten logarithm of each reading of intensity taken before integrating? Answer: 1.4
